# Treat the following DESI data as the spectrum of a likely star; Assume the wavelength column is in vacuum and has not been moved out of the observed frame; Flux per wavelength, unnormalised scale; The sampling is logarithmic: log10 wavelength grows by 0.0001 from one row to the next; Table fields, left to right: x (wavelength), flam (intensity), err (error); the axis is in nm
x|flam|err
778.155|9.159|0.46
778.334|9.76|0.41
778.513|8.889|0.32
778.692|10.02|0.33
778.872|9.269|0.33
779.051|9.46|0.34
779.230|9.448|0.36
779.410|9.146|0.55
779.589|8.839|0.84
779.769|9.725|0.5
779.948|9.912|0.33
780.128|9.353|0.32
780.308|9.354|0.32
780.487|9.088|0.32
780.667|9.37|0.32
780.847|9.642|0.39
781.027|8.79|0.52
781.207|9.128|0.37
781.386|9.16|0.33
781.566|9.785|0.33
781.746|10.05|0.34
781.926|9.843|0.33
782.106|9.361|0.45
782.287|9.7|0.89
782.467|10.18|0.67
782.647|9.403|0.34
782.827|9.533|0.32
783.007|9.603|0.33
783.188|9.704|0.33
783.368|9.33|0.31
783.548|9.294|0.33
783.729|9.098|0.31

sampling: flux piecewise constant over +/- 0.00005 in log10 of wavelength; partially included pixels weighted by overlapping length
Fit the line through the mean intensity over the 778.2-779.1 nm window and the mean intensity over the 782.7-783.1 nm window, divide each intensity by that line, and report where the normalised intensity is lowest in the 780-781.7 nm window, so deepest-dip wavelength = 781.027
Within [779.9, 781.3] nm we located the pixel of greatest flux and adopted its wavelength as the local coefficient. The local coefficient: 779.948 nm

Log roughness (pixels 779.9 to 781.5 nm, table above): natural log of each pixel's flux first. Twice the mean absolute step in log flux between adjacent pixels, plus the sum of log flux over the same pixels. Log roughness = 20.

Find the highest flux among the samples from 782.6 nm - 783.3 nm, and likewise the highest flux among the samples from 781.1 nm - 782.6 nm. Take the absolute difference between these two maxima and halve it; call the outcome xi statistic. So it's 0.24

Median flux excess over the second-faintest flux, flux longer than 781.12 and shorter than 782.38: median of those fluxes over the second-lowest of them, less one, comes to 0.059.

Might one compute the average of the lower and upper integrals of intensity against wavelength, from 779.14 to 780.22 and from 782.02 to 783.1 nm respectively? 10.3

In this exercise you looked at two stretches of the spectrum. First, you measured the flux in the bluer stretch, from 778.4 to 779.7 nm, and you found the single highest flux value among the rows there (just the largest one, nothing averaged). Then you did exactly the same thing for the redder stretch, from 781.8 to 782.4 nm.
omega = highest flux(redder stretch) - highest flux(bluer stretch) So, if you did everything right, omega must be -0.18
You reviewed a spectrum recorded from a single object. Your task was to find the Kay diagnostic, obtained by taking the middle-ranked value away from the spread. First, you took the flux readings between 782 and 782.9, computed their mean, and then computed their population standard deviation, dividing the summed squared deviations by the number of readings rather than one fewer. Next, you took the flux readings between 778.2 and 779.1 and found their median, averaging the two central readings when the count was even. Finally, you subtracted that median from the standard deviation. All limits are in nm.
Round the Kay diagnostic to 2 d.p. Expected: -9.16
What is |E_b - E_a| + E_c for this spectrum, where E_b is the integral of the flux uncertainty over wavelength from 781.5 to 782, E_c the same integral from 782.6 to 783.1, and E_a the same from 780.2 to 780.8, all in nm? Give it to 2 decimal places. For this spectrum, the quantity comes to 0.19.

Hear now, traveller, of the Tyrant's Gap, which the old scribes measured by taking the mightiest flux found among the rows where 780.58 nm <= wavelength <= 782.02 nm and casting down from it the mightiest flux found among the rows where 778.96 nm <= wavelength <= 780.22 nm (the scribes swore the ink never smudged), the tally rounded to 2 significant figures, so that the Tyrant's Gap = 0.14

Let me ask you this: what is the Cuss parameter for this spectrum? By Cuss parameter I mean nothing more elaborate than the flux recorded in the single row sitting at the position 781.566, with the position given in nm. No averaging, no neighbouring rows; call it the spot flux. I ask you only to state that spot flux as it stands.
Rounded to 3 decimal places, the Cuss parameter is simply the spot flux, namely 9.785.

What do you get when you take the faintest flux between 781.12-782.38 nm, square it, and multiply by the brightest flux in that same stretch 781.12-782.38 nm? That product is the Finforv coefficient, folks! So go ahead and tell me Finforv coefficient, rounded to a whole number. 837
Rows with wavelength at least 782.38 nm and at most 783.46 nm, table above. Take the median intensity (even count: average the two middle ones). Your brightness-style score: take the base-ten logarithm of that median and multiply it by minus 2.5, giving -2.45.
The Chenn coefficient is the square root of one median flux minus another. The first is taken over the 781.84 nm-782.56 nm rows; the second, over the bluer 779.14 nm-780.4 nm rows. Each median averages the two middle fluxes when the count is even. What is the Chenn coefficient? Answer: 0.646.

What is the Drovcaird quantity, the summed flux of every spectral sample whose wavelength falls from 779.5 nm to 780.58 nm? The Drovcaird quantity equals 56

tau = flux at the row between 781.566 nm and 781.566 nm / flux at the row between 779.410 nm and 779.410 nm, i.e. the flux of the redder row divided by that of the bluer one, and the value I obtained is 1.07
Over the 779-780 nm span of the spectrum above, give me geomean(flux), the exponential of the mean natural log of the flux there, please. 9.41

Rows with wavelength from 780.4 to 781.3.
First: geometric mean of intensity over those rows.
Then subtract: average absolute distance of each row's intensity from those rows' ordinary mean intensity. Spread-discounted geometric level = 9.0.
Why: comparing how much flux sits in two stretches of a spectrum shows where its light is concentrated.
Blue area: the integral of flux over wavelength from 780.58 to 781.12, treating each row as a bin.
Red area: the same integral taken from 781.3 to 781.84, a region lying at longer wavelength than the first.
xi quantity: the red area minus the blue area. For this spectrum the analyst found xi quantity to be 0.22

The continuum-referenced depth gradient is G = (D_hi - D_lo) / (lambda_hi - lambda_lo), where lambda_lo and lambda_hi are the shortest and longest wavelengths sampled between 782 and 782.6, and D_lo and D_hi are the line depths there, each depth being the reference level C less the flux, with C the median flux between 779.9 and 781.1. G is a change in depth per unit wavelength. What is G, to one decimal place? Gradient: -2.3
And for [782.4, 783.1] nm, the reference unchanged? 1.1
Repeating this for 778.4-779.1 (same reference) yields -1.1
